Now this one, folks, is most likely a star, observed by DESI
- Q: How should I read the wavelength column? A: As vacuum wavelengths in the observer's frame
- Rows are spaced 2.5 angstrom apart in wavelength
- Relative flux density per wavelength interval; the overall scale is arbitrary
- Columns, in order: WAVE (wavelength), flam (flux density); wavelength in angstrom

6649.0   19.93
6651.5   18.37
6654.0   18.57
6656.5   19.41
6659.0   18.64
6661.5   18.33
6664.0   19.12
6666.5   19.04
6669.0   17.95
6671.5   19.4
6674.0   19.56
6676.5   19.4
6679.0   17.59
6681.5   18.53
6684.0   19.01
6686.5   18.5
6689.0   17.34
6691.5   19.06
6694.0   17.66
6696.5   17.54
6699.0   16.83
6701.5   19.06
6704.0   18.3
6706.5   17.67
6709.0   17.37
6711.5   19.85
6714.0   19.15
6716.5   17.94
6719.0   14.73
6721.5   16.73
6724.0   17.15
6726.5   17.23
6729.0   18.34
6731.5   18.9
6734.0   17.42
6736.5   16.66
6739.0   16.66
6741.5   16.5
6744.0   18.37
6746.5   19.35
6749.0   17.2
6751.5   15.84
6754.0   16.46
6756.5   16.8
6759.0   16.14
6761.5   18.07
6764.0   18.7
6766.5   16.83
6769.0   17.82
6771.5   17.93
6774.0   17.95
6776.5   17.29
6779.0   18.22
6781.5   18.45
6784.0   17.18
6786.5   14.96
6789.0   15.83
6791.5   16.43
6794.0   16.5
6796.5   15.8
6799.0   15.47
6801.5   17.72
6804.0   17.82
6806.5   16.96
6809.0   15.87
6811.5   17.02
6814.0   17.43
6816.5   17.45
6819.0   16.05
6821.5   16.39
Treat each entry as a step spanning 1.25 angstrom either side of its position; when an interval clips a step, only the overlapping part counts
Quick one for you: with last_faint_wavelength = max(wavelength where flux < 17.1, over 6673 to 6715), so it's 6699.0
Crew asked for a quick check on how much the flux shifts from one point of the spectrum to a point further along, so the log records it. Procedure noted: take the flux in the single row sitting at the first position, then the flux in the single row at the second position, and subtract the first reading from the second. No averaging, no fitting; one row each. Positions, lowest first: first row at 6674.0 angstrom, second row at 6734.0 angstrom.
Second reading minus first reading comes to -2.1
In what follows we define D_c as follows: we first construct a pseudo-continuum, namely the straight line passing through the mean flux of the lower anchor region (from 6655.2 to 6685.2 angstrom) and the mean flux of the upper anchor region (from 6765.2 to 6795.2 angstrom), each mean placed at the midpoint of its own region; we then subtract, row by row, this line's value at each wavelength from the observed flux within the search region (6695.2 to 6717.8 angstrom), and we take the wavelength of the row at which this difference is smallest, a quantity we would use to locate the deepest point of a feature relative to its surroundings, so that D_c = 6699.0 angstrom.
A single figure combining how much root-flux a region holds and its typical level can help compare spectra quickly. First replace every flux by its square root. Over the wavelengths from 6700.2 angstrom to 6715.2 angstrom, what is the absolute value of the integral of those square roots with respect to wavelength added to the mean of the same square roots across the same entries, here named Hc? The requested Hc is 68.9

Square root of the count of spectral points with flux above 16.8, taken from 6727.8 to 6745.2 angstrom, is 2.0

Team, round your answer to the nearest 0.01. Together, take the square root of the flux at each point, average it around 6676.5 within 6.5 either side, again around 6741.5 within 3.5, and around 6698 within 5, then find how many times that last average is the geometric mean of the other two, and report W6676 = 0.99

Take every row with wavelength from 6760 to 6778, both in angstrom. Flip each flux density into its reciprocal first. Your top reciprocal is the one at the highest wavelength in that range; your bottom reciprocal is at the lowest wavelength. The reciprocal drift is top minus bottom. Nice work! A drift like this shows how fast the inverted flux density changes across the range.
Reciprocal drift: 0.002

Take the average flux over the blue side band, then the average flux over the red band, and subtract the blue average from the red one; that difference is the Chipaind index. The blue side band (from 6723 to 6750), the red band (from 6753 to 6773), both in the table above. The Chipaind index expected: -0.3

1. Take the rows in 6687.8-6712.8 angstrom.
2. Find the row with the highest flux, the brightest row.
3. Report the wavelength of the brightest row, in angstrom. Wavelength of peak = 6711.5 angstrom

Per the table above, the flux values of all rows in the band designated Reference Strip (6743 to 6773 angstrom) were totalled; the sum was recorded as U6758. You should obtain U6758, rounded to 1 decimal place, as 209.5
